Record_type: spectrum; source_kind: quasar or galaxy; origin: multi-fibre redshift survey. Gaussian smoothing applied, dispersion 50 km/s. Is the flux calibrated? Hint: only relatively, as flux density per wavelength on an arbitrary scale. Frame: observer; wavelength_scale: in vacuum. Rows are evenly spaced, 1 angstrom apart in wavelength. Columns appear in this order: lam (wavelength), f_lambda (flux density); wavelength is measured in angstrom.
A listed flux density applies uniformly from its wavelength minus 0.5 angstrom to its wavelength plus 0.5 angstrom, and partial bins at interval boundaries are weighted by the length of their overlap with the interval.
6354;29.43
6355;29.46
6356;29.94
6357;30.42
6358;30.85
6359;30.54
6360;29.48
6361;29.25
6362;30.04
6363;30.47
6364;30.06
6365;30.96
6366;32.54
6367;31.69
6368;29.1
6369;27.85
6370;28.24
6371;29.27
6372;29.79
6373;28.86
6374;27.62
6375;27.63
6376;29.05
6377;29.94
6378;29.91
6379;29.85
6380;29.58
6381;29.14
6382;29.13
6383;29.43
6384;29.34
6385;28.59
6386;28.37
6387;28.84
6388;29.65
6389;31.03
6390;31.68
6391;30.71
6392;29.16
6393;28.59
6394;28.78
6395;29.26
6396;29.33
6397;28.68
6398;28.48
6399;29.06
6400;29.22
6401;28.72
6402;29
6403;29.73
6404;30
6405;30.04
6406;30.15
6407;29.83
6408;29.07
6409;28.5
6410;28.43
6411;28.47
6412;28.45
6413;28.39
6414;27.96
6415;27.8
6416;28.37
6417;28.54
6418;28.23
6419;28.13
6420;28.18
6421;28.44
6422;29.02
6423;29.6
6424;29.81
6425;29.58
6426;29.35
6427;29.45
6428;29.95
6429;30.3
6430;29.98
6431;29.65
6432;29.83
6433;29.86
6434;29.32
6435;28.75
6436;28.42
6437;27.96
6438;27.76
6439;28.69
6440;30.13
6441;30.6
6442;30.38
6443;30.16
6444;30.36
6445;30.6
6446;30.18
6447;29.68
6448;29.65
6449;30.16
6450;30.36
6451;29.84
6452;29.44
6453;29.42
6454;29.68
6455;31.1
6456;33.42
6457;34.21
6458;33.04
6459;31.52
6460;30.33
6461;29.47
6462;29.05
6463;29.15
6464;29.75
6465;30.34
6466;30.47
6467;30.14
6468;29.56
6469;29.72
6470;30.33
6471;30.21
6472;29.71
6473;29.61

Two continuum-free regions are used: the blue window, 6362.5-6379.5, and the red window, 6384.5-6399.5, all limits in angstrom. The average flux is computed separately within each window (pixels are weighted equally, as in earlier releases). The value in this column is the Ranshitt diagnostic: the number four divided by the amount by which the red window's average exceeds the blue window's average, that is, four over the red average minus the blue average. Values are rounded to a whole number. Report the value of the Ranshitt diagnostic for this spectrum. -17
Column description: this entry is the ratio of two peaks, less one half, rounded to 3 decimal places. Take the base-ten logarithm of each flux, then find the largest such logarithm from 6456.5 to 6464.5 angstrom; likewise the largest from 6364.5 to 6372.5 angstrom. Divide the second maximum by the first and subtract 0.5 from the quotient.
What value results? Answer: 0.486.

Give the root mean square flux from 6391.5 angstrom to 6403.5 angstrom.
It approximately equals 29.0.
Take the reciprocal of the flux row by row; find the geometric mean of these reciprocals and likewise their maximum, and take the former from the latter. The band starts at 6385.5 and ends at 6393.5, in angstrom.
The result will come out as 0.0016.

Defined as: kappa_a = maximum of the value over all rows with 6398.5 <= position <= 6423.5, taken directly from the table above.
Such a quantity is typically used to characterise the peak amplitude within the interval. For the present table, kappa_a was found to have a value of 30.15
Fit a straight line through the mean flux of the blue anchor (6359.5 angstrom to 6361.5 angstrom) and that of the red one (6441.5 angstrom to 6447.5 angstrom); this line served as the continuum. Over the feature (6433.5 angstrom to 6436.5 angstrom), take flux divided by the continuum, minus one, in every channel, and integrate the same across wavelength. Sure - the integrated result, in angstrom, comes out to -0.13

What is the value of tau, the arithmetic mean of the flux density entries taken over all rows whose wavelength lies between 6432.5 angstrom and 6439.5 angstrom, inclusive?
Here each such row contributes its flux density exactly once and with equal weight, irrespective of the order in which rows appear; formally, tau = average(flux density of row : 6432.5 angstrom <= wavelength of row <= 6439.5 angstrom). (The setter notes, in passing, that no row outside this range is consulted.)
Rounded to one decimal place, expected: 28.7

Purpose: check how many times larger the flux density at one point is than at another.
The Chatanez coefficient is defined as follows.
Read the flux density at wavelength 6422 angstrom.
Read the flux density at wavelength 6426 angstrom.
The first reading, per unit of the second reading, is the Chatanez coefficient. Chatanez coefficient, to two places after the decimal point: 0.99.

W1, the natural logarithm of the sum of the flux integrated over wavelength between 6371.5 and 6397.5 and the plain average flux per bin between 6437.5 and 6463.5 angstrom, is 6.67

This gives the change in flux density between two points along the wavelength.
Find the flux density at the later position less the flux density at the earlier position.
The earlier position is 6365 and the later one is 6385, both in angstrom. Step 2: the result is -2.4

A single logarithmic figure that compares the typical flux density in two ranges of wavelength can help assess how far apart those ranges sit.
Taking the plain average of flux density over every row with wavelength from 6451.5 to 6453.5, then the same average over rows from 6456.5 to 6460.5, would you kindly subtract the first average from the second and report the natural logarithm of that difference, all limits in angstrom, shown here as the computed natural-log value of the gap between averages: 1.0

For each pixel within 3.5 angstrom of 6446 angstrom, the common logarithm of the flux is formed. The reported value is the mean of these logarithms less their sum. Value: -8.87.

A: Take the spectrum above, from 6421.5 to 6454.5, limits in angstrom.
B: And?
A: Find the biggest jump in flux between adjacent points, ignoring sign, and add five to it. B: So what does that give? 6.44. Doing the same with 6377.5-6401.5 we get 6.55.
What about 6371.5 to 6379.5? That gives 6.42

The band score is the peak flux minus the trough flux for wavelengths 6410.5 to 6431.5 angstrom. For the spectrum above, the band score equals 2.5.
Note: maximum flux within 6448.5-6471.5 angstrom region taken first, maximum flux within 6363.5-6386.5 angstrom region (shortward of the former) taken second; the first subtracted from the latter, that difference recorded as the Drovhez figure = -1.7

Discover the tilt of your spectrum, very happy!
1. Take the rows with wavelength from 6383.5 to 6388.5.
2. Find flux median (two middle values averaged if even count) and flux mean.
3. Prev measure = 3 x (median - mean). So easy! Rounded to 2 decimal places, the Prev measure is -0.35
